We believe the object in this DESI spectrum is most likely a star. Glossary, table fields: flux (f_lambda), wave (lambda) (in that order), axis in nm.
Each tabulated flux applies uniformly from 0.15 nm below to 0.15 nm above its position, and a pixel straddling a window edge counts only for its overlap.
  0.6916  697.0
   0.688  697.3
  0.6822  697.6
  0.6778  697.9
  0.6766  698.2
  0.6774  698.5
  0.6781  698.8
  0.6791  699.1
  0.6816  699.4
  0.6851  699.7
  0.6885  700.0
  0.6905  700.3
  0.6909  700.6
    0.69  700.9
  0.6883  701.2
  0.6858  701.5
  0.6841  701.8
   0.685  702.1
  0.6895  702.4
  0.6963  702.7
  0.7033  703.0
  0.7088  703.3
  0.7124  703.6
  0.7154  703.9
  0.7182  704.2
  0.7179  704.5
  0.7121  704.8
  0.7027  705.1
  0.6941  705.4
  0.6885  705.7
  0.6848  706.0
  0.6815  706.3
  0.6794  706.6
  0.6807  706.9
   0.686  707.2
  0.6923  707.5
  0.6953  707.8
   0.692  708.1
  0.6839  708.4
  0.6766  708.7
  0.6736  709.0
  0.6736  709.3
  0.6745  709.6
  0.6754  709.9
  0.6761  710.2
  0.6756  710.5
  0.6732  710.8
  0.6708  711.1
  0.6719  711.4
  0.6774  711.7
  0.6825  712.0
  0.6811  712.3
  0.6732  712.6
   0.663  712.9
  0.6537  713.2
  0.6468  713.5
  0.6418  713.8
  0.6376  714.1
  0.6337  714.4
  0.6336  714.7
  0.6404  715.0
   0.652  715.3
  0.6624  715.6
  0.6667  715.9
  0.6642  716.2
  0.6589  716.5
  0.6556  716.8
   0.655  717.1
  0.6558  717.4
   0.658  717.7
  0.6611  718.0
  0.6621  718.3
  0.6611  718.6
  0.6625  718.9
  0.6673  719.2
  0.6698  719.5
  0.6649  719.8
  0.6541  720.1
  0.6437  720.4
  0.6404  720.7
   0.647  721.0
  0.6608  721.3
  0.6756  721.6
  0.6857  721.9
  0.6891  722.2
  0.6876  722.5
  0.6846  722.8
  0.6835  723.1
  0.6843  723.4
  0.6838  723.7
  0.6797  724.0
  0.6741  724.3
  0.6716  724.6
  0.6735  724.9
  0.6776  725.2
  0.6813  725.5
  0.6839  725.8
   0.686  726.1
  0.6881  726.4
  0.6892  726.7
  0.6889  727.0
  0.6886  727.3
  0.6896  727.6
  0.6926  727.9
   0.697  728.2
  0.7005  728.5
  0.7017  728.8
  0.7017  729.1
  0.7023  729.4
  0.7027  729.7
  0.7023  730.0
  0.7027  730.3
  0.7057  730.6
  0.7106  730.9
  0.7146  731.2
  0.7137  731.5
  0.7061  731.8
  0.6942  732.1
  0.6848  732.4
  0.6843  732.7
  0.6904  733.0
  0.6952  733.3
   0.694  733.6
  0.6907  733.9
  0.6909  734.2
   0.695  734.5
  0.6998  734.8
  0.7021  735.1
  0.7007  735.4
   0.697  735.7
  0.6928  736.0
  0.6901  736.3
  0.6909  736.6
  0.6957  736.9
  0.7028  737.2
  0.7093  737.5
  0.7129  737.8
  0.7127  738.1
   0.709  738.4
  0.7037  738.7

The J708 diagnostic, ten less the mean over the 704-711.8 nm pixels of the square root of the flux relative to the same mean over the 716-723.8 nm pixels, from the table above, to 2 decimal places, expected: 8.99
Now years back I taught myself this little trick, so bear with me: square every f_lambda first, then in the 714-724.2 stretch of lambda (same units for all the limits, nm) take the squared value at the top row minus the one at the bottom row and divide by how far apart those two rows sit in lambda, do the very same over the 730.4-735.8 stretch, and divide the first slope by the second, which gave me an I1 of -2.3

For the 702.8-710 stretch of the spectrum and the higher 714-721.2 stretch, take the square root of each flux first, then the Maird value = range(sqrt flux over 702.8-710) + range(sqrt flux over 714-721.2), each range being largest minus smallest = 0.049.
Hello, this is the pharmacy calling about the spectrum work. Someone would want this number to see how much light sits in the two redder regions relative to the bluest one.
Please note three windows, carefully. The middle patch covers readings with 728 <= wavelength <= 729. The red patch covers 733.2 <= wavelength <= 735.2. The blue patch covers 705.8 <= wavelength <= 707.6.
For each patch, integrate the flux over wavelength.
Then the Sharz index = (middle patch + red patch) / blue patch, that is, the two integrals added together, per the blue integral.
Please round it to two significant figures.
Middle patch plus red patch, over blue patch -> 1.7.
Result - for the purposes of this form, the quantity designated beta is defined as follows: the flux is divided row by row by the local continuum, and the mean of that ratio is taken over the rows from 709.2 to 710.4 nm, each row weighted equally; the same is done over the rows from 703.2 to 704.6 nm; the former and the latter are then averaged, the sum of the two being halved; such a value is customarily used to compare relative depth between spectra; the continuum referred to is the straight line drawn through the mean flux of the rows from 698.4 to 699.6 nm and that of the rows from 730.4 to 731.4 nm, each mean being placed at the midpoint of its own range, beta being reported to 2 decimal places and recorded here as 1.01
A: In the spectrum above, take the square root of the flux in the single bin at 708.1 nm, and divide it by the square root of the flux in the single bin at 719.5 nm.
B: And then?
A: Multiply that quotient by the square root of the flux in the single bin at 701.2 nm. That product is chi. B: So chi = 0.843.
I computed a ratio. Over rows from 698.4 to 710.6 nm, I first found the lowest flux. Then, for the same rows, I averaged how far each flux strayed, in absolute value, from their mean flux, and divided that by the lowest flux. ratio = 0.015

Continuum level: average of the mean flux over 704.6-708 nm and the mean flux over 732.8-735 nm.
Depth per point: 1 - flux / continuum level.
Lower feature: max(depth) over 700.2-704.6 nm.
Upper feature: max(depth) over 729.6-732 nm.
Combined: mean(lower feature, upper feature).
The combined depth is -0.001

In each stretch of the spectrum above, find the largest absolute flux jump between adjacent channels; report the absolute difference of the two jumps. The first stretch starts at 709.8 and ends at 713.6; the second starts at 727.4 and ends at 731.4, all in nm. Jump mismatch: 0.005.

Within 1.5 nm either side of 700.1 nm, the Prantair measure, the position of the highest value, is 700.6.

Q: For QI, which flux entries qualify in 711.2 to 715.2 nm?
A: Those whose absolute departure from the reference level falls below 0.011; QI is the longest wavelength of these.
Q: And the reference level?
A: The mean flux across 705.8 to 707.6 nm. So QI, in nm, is 712.6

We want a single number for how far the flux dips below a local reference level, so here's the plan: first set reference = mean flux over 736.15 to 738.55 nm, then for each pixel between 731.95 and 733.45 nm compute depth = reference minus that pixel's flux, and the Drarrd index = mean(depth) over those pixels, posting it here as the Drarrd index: 0.013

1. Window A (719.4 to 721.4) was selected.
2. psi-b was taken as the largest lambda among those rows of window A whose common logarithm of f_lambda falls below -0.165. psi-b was 721.3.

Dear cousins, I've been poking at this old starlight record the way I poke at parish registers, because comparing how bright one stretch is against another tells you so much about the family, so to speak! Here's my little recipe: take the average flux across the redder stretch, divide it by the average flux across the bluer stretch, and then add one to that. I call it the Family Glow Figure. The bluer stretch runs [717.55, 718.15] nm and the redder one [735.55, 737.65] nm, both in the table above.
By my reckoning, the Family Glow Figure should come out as 2.06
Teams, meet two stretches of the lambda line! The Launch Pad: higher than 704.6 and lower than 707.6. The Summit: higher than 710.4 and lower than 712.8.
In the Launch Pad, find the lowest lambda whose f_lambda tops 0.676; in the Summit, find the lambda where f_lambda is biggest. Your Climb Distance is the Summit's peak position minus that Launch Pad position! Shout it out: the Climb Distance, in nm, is 7.20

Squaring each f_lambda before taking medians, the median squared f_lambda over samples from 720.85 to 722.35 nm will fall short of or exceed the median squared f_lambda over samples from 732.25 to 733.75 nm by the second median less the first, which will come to 0.020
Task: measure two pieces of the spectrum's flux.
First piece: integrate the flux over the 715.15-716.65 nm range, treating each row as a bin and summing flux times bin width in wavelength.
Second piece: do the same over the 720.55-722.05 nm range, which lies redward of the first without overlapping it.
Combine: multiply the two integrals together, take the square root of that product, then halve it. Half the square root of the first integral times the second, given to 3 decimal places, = 0.496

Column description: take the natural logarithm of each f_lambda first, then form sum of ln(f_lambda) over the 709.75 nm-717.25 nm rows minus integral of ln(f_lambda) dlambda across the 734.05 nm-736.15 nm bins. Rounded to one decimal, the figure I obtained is -9.6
